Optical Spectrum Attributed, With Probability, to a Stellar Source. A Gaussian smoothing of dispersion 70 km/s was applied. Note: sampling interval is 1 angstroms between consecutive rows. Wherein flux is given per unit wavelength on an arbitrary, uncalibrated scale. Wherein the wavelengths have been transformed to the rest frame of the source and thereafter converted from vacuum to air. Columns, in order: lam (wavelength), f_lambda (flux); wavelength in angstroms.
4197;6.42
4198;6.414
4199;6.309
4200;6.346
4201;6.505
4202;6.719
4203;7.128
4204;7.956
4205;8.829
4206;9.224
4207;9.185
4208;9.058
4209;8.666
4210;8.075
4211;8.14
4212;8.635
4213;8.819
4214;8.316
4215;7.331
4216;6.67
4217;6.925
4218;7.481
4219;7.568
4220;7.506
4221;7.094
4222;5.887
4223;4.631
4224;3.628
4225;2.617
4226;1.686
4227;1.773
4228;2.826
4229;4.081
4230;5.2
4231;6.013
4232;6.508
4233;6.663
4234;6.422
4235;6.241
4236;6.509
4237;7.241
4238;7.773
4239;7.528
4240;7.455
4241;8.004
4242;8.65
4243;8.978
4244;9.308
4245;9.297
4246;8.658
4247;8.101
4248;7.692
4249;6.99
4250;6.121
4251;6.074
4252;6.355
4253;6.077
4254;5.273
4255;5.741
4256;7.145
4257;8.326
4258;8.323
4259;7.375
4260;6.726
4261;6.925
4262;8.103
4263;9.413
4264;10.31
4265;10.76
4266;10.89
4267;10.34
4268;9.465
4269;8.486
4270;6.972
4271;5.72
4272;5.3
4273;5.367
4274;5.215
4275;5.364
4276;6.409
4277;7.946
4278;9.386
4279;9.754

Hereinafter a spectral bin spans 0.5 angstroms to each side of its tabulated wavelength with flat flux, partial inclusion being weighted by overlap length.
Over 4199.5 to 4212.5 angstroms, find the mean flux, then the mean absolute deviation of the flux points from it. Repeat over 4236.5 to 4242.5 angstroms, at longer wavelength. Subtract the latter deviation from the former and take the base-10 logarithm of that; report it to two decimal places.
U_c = -0.32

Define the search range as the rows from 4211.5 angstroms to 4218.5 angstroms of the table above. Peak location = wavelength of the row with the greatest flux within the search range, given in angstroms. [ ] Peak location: 4213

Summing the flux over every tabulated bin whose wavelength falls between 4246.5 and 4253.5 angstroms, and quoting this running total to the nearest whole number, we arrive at 47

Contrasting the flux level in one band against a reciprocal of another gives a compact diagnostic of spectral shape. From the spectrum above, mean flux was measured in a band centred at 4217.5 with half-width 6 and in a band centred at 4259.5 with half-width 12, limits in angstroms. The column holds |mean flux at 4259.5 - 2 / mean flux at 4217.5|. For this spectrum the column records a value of 7.5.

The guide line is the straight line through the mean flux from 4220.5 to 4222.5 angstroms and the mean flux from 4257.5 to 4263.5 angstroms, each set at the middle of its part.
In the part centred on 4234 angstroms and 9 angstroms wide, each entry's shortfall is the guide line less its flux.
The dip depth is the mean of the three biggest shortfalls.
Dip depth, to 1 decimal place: 1.0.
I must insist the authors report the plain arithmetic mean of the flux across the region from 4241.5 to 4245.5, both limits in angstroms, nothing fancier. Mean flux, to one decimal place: 9.1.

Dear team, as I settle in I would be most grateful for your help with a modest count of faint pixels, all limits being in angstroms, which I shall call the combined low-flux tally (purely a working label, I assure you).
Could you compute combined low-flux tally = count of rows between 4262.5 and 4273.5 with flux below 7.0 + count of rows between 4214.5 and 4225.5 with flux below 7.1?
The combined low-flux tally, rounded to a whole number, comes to 11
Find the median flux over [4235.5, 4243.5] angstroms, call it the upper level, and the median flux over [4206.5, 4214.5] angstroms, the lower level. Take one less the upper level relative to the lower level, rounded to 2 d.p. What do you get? 0.12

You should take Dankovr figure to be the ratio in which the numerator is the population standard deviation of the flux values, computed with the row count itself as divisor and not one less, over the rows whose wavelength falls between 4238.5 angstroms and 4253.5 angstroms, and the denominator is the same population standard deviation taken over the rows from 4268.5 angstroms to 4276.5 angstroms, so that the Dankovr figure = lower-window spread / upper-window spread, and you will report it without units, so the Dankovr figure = 1.05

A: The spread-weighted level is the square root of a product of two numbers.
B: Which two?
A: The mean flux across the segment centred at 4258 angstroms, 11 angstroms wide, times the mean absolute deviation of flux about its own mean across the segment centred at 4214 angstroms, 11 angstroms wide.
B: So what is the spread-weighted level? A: 2.11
